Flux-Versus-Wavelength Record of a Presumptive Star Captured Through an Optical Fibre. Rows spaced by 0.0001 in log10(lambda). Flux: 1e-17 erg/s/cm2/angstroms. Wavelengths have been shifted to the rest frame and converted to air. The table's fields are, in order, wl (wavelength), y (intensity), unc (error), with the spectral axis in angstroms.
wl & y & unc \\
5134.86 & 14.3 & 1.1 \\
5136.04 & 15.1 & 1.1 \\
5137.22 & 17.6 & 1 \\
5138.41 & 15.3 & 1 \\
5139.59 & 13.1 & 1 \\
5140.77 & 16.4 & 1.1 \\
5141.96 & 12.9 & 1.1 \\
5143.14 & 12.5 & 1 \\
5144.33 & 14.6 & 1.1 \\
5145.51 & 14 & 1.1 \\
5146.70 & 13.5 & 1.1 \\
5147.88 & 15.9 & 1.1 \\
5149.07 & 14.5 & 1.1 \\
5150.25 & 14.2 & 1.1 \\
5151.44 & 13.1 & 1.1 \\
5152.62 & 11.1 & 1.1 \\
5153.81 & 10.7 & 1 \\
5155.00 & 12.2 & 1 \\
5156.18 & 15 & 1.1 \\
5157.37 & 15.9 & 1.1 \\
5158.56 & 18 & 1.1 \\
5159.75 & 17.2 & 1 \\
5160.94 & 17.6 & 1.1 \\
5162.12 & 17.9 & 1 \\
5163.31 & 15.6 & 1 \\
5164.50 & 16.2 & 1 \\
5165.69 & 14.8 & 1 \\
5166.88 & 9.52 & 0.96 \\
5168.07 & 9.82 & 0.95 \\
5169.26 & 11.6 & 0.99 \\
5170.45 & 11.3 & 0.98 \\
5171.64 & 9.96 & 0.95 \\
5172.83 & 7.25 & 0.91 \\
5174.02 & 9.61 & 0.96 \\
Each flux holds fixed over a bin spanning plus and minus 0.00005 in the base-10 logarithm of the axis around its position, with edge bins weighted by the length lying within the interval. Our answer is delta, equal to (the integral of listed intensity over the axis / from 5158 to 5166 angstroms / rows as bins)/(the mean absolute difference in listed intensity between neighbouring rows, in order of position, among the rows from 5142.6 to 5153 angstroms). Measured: 104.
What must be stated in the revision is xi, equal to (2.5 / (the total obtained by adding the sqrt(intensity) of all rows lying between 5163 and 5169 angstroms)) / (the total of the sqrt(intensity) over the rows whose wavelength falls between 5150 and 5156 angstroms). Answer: 0.0079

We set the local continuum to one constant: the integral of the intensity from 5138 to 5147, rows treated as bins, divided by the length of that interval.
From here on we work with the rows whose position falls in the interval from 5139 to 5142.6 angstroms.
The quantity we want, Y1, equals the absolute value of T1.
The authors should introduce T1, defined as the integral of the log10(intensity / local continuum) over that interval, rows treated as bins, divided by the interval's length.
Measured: 0.00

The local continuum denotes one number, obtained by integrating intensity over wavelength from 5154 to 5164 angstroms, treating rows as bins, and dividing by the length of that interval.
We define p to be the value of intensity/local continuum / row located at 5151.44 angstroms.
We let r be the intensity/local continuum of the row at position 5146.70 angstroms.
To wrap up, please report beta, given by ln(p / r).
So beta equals -0.03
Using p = 0.82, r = 0.85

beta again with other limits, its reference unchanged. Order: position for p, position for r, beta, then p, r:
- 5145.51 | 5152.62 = 0.23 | 0.88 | 0.70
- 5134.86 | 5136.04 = -0.05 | 0.90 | 0.95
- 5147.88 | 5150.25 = 0.11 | 1.00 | 0.89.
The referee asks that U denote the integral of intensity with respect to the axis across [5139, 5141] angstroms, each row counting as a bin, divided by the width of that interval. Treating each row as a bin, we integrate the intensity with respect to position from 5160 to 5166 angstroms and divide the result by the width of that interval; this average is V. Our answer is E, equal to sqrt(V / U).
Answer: 1.07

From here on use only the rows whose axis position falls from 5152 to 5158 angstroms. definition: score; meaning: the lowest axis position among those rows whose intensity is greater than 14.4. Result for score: 5156.18 angstroms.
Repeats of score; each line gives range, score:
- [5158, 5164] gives 5158.56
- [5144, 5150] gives 5144.33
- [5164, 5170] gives 5164.50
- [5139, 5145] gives 5140.77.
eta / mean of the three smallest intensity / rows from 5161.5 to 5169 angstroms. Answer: 11.4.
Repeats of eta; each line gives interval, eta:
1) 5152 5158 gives 11.3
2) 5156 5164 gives 15.5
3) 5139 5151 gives 12.8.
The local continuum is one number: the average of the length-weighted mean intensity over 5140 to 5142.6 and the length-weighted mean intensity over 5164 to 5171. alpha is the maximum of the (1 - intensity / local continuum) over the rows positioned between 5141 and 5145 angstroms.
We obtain 0.06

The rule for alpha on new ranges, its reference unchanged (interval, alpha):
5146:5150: -0.01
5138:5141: 0.02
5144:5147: -0.01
